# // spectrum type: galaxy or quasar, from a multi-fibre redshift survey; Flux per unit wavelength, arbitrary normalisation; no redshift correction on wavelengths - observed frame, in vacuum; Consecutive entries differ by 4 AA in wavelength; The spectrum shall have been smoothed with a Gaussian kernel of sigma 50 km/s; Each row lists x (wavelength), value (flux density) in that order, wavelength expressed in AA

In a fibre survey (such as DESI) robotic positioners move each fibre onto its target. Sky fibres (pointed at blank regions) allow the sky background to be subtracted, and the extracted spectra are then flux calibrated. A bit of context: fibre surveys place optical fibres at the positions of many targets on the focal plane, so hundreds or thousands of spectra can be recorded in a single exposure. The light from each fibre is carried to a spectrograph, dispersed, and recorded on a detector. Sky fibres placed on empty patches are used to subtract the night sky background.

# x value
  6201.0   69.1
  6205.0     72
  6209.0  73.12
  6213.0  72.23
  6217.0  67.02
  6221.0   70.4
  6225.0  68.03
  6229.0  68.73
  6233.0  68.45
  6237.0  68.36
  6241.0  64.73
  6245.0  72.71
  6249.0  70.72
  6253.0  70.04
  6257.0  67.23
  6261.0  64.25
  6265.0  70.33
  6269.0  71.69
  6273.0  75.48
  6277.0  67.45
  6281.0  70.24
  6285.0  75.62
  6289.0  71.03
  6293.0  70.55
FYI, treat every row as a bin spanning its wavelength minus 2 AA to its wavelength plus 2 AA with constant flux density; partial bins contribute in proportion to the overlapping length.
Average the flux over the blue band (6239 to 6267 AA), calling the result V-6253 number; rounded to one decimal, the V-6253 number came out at 68.6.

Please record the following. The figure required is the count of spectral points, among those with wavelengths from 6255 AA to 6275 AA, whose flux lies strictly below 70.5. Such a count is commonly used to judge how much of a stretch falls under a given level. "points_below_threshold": 3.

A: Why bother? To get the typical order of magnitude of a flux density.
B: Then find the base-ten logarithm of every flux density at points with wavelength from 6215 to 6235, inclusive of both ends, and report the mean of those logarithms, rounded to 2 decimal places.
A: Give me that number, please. 1.84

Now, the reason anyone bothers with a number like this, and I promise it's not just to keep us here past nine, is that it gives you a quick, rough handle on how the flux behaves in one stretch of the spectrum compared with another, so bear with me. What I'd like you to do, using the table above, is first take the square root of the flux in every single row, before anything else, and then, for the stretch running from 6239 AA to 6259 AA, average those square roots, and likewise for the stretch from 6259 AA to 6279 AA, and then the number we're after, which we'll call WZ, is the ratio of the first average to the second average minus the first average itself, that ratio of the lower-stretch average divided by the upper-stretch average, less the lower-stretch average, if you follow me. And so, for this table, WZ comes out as -7.32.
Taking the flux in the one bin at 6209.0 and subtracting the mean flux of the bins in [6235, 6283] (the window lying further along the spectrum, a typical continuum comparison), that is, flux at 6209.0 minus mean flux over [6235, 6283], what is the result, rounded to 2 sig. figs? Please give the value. 3.7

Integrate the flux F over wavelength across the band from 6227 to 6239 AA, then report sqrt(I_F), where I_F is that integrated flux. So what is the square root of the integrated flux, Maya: 28.7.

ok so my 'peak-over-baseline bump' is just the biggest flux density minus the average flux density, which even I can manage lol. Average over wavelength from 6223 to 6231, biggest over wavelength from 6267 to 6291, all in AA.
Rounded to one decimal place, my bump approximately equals 7.2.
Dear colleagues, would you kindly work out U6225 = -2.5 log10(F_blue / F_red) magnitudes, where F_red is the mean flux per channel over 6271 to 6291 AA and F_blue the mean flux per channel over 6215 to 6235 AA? 0.053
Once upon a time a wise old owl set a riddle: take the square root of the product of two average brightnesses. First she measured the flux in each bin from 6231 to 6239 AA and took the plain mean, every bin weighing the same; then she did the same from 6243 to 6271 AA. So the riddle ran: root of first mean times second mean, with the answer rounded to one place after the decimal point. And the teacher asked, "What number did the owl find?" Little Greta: 69.0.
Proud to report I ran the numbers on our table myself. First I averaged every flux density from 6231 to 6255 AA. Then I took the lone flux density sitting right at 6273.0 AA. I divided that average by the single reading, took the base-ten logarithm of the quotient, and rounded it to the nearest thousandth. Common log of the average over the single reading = -0.038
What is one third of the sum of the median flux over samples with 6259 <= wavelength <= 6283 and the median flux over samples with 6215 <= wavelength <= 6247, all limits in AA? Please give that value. 46.2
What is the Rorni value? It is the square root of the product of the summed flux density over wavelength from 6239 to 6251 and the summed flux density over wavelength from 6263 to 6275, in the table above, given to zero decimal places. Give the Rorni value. 213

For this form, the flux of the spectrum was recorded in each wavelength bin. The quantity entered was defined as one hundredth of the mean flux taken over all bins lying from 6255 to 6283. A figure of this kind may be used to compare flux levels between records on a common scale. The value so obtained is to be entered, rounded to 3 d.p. 0.695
